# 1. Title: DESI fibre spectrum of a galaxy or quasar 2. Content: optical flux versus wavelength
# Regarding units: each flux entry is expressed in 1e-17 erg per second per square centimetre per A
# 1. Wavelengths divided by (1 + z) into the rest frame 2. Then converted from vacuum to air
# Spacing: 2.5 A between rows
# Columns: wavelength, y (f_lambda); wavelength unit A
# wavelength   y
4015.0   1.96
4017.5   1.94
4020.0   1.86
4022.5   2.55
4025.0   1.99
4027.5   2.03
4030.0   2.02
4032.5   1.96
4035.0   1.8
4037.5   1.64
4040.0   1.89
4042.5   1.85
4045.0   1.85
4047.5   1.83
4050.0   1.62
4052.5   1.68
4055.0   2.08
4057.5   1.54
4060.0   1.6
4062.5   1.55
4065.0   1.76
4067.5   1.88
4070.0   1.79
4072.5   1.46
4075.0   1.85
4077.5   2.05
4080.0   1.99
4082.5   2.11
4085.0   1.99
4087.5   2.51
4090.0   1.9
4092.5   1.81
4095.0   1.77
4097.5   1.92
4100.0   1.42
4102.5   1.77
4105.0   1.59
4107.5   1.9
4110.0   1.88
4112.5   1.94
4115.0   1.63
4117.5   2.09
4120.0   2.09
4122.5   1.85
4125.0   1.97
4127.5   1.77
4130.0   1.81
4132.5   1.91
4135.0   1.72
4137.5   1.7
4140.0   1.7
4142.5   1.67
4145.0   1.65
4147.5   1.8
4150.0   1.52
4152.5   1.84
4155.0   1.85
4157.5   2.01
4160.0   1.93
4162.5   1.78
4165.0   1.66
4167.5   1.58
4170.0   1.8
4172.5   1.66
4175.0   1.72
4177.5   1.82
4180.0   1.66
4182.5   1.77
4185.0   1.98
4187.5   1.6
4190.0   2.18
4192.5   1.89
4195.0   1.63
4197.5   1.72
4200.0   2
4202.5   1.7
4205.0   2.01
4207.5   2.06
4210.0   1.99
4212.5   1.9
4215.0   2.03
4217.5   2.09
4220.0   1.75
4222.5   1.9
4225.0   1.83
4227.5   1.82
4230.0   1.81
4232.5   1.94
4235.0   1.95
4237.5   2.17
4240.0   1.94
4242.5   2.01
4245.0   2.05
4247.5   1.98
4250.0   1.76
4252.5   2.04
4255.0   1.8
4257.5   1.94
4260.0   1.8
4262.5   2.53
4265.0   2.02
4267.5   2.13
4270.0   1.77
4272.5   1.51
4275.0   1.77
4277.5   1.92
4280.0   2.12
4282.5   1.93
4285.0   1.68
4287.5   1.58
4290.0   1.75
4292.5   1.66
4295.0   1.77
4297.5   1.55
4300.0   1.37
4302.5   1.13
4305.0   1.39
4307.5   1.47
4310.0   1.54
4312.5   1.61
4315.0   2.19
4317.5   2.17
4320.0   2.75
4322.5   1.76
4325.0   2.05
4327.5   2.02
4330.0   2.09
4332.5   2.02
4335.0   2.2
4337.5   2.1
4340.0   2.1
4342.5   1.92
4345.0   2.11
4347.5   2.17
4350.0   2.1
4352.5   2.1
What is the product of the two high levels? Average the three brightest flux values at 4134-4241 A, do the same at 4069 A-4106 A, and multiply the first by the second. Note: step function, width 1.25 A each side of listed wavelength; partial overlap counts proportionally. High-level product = 4.8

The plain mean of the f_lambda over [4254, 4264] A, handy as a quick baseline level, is 2.02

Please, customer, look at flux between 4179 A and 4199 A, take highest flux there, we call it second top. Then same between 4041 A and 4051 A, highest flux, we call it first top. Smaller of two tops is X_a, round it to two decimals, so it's 1.85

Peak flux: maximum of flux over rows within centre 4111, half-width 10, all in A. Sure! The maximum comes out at 2.09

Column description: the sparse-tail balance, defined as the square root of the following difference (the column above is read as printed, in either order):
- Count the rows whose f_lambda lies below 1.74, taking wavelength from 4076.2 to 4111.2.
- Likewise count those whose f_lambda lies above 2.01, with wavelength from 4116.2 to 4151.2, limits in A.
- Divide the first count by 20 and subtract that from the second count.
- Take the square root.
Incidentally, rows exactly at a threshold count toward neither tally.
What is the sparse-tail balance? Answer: 1.4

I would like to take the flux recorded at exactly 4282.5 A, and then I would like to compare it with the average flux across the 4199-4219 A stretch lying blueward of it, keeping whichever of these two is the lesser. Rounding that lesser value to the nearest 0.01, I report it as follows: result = 1.93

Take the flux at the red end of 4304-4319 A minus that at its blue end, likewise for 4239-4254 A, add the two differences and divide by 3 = 0.29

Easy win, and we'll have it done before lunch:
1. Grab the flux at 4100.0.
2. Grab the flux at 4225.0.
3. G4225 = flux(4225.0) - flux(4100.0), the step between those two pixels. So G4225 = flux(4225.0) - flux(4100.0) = 0.4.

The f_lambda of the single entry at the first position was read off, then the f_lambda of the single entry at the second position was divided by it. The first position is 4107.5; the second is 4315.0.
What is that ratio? 1.15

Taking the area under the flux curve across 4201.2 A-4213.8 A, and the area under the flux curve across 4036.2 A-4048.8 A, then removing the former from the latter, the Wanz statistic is -1.5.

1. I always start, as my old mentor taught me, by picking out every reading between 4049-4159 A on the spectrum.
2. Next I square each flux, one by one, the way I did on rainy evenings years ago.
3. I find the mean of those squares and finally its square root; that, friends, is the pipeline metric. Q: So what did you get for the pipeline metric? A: 1.83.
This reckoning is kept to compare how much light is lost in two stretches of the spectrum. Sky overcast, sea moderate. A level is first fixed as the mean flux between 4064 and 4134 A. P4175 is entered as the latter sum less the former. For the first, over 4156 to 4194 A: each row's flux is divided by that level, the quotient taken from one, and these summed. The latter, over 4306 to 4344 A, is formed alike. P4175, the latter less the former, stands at -1.6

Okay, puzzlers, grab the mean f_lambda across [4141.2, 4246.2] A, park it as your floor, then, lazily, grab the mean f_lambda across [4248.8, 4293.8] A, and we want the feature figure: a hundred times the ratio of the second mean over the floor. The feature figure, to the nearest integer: 101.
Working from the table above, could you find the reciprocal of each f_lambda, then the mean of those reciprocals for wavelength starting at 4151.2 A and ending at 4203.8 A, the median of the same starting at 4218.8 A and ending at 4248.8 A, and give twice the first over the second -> 2.17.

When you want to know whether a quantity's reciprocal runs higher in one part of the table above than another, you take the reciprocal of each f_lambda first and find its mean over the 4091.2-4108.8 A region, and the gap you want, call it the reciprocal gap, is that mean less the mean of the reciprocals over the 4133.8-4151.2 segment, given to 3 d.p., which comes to -0.016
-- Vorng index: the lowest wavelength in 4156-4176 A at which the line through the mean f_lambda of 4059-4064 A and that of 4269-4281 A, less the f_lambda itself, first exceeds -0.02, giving 4165.0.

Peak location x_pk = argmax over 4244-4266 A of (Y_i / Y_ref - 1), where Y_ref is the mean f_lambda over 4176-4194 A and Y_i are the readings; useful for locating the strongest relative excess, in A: 4262.5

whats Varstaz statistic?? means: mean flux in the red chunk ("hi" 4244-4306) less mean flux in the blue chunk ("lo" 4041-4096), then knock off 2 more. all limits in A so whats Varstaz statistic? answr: -2.04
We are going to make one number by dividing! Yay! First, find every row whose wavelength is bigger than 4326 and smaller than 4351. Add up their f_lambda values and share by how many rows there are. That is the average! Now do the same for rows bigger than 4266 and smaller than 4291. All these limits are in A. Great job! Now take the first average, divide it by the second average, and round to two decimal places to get 1.15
